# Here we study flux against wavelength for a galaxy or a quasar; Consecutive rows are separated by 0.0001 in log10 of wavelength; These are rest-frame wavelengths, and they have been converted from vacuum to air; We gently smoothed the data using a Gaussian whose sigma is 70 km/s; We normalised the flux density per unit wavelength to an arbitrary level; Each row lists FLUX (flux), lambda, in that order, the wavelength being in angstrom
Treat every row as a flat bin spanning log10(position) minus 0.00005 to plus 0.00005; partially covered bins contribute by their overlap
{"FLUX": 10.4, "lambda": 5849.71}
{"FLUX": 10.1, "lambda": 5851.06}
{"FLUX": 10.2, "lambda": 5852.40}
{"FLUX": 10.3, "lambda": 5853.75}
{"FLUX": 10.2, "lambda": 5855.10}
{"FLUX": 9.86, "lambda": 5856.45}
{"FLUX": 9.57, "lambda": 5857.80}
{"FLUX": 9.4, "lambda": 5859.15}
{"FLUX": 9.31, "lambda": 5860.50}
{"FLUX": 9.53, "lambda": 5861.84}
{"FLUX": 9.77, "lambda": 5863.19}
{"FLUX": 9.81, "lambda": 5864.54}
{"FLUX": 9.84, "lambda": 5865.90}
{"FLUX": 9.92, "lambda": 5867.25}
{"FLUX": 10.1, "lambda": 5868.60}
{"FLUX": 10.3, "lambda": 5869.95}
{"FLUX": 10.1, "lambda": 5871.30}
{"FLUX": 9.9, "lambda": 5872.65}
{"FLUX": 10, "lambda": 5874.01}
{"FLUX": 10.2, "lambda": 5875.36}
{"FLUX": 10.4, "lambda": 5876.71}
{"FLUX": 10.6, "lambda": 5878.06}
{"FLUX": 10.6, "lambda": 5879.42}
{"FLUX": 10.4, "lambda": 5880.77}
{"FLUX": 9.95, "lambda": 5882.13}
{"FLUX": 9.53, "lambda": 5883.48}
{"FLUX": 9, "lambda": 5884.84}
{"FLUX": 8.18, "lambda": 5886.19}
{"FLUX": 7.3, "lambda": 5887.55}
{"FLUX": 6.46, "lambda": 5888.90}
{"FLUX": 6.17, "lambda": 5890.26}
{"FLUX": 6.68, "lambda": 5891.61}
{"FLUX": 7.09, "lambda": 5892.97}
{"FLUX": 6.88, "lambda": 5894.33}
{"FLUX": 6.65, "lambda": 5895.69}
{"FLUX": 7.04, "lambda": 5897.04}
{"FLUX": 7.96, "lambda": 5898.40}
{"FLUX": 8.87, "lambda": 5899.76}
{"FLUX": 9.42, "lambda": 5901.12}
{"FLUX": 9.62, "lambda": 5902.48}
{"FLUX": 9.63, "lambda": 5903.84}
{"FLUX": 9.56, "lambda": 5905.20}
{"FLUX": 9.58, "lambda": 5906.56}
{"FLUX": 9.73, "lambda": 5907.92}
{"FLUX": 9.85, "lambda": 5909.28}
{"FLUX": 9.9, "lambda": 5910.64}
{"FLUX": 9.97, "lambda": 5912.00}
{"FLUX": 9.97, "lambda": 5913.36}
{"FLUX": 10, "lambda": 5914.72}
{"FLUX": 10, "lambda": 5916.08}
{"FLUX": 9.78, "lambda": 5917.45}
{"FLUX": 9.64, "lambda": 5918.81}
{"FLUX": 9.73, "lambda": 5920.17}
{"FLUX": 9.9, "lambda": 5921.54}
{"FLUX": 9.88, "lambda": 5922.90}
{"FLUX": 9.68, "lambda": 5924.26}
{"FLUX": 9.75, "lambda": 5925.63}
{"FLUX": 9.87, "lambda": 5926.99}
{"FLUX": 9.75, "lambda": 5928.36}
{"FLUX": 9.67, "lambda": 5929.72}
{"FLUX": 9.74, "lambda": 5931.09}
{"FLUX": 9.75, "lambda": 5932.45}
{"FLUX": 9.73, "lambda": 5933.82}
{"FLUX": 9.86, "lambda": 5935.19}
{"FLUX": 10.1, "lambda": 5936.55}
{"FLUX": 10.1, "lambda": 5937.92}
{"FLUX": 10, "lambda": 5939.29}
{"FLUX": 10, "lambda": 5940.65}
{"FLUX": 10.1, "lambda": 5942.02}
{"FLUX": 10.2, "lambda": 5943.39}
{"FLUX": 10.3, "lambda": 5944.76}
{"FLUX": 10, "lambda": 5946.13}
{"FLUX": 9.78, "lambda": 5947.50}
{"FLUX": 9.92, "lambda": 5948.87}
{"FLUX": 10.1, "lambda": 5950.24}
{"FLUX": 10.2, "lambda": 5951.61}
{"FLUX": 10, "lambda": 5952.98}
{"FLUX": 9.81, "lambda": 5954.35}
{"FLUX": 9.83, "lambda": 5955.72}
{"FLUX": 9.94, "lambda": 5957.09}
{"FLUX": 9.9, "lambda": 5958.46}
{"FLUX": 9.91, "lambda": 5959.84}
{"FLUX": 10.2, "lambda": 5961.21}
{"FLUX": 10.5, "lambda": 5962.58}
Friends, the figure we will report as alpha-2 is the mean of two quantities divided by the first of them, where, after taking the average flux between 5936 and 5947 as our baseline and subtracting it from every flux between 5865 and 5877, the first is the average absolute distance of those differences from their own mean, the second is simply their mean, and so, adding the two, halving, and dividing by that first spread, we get 0.4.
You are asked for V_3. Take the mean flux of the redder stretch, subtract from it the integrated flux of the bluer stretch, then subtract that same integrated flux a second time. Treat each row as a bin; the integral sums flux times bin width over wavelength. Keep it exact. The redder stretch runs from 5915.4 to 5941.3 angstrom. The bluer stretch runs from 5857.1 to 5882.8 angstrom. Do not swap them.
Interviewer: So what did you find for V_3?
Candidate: -503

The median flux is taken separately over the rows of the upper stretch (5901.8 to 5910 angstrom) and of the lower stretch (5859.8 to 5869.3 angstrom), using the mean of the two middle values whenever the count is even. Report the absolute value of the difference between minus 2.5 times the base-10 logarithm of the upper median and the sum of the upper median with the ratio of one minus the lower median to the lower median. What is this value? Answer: 11.2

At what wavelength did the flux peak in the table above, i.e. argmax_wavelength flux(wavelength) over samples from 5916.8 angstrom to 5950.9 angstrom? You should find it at 5944.76 angstrom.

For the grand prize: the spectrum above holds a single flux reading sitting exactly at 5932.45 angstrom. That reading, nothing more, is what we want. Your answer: 9.75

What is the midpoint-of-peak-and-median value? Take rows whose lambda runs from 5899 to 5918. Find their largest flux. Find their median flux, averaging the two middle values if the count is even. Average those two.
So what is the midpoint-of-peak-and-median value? 9.9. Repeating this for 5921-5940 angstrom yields 10.0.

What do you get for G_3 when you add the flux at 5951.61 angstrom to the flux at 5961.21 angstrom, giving 20.4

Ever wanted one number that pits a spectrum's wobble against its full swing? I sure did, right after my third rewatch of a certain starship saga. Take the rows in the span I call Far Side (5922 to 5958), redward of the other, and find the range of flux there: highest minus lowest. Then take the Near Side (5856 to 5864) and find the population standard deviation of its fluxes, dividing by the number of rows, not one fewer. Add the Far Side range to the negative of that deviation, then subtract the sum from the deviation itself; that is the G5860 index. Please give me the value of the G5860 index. -0.2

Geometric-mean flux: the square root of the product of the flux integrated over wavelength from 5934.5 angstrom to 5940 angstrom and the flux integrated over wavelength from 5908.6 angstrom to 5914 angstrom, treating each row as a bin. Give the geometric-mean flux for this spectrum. 54.4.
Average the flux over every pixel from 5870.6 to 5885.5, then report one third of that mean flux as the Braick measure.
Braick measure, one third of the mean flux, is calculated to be 3.35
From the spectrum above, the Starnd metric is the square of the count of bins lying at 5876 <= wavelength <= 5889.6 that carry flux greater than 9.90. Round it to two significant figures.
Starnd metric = 25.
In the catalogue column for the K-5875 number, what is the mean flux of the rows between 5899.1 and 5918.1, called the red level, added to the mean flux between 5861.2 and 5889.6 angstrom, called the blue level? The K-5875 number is 19.3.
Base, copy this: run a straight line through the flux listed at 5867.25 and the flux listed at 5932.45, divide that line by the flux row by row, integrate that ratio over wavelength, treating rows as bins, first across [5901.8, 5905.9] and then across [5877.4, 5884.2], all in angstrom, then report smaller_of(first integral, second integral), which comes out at 4.2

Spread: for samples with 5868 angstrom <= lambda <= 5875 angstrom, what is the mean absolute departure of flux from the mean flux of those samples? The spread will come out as 0.104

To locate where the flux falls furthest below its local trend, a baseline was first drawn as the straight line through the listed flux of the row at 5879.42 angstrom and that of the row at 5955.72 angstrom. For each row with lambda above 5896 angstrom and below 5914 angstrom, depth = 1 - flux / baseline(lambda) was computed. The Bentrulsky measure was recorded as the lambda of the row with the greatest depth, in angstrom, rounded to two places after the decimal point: 5897.04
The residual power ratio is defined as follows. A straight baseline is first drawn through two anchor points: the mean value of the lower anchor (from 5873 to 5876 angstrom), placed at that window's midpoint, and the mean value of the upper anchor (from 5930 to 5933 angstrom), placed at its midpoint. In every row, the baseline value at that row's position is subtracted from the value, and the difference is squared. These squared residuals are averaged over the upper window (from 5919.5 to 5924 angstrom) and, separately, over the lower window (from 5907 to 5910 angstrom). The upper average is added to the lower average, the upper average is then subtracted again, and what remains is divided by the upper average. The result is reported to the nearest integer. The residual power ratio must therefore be 2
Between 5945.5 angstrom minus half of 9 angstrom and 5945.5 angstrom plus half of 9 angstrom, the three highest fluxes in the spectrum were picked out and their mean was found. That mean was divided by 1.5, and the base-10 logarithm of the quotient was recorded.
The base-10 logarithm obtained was 0.833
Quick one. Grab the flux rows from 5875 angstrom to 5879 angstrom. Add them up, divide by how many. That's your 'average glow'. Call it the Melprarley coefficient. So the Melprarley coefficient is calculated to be 10.4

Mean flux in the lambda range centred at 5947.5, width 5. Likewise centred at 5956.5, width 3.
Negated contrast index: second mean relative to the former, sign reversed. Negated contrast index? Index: -1.00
